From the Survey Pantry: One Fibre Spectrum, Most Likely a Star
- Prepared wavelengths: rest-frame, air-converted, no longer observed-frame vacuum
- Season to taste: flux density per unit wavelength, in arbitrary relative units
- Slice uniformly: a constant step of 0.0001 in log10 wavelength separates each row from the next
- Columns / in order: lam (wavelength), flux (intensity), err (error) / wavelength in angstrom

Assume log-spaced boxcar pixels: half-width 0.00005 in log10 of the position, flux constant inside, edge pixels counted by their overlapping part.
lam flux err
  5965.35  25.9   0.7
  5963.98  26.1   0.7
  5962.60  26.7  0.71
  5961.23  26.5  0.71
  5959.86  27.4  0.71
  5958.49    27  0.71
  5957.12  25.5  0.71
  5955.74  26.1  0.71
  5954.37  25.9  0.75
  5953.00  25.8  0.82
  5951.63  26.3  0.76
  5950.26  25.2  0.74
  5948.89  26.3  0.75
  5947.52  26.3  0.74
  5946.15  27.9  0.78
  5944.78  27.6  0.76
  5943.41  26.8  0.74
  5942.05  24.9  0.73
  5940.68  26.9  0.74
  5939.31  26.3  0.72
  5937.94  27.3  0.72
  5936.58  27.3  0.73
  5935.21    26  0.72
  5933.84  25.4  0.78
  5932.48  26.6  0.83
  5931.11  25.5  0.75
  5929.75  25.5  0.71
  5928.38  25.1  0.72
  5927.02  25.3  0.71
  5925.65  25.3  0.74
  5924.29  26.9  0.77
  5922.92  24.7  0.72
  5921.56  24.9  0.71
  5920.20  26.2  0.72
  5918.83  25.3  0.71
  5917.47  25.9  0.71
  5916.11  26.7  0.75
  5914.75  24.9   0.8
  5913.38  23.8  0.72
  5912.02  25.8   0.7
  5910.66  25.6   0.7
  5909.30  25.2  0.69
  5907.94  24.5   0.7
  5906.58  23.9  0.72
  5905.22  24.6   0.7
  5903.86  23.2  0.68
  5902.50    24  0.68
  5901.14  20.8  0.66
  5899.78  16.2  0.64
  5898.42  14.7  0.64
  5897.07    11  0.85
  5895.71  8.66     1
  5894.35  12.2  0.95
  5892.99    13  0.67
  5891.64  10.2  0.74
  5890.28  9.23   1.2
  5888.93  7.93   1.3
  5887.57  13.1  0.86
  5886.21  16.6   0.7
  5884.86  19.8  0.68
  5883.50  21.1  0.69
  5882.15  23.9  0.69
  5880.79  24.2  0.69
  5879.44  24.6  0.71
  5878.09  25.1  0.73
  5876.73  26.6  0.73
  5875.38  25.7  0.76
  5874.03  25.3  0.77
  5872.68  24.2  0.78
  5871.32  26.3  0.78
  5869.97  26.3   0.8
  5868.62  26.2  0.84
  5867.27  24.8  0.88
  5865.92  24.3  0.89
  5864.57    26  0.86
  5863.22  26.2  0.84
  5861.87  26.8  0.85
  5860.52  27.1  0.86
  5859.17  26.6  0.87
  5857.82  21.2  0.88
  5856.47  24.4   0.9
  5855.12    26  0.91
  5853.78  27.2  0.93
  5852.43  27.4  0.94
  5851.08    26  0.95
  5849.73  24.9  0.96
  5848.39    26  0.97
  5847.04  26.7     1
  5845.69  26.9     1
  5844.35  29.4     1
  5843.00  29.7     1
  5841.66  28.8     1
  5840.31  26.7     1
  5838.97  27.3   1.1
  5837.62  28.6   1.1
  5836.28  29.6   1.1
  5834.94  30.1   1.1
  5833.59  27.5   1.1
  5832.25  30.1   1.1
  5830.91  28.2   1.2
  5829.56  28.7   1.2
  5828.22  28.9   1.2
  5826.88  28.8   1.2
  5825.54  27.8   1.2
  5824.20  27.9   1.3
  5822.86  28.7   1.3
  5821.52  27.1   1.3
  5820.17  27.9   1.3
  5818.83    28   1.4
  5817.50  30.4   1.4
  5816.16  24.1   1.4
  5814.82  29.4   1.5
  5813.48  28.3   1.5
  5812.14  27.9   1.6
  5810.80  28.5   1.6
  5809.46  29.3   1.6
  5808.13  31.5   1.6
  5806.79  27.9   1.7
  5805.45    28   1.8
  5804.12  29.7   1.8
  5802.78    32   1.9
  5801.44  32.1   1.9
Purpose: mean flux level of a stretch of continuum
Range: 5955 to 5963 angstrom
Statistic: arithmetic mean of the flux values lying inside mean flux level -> 26.5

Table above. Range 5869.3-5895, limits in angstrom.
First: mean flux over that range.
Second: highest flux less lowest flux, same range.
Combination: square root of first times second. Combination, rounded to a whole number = 19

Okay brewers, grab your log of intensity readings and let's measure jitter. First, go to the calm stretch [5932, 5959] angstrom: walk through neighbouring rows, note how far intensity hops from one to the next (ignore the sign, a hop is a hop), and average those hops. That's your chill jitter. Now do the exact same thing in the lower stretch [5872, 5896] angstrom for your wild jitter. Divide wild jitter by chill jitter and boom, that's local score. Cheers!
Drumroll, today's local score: 2.1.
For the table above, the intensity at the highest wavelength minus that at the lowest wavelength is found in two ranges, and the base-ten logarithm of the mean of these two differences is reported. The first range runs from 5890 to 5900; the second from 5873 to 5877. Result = 0.62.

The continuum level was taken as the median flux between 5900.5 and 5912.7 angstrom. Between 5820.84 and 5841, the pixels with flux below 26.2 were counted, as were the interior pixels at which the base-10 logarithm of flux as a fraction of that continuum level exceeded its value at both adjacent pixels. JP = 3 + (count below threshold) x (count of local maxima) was 3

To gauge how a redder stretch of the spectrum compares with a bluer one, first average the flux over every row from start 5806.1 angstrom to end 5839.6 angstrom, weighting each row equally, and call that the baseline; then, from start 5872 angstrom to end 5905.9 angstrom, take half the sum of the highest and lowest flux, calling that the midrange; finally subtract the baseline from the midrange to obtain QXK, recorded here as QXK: -11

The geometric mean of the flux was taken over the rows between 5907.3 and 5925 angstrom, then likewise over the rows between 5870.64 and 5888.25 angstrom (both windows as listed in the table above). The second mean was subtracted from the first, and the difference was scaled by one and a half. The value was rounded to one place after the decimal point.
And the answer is 4.5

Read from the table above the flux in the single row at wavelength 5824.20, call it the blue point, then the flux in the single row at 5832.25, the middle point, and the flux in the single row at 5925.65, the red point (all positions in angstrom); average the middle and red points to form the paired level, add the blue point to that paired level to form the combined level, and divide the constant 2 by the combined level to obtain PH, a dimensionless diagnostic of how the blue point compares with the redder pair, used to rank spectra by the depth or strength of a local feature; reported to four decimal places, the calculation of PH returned 0.0360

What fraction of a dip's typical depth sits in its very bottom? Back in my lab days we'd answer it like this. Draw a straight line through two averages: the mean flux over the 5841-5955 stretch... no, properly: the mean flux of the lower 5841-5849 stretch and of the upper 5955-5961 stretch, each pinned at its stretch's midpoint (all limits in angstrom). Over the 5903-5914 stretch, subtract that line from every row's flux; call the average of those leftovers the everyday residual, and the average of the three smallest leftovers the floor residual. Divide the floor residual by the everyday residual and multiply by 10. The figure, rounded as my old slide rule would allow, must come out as 14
